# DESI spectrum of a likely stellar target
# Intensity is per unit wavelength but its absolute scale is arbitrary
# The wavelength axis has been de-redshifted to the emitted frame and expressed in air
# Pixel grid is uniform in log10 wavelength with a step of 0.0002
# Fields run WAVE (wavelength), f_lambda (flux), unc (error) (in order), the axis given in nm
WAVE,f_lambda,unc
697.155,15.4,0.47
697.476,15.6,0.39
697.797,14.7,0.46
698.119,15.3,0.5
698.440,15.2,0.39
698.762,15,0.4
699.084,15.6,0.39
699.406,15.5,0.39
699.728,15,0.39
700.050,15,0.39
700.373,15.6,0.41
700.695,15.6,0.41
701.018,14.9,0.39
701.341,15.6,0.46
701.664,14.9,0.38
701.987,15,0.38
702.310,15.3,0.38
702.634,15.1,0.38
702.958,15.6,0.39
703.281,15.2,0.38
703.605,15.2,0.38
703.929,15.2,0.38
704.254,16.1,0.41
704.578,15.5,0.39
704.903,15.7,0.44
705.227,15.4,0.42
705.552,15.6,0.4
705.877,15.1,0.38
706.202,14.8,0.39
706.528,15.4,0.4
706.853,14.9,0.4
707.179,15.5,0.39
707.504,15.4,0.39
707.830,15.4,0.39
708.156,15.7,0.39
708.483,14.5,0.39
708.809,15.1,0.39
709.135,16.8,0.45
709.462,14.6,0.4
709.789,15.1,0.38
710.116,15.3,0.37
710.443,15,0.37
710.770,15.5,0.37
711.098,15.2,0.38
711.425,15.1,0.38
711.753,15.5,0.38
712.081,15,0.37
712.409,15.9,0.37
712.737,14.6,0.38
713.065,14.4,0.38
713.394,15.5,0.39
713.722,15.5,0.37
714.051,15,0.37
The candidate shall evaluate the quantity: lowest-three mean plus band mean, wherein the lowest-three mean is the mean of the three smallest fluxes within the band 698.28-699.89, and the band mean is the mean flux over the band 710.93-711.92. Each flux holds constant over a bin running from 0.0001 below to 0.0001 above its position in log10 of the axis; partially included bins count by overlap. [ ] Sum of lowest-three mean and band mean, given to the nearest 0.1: 30.3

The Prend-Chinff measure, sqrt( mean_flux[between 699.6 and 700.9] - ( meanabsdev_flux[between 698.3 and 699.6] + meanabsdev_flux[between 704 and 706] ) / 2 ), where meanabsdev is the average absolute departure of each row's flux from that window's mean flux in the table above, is 3.88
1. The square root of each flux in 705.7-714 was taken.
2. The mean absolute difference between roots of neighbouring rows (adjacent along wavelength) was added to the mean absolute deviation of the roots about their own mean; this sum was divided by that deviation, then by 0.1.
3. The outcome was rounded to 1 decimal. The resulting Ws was 26.2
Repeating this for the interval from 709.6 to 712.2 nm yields 29.8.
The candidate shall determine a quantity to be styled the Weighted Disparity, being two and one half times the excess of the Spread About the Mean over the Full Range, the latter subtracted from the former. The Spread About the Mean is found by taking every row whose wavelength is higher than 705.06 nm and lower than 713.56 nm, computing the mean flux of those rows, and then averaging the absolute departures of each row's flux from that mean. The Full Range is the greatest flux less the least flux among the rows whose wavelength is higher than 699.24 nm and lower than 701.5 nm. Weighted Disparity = -0.8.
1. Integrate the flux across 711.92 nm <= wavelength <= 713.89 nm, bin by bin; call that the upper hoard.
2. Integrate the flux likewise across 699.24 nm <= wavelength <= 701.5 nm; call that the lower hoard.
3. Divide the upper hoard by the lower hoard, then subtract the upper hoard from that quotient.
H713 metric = -29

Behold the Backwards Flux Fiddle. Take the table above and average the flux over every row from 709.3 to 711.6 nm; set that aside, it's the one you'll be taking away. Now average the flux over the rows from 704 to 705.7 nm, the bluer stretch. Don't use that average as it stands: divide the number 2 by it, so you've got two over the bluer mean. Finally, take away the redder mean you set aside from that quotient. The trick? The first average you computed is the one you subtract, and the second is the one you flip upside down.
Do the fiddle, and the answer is -15.0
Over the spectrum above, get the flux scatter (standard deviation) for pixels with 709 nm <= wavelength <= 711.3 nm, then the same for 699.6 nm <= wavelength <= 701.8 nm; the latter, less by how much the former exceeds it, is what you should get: 0.00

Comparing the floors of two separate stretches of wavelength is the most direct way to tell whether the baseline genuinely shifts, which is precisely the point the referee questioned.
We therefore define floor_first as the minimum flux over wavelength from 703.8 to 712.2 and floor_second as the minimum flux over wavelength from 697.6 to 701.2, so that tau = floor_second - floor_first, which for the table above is 0.20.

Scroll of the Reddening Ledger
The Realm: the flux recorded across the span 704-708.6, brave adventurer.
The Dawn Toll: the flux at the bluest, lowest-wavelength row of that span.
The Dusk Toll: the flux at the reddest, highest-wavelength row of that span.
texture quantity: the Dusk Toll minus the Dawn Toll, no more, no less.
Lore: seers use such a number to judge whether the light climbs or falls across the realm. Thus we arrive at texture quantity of -1.6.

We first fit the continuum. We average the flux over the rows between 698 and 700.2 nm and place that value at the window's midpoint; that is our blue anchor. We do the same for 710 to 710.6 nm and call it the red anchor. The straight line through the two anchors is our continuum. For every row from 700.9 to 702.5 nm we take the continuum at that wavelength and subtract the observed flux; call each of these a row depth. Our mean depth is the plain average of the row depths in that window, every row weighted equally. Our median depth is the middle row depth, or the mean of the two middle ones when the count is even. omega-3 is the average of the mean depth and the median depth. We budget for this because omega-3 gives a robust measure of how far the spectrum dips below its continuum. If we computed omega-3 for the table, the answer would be 0.14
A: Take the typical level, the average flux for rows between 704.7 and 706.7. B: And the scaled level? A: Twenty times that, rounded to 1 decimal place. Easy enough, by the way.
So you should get 306.7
